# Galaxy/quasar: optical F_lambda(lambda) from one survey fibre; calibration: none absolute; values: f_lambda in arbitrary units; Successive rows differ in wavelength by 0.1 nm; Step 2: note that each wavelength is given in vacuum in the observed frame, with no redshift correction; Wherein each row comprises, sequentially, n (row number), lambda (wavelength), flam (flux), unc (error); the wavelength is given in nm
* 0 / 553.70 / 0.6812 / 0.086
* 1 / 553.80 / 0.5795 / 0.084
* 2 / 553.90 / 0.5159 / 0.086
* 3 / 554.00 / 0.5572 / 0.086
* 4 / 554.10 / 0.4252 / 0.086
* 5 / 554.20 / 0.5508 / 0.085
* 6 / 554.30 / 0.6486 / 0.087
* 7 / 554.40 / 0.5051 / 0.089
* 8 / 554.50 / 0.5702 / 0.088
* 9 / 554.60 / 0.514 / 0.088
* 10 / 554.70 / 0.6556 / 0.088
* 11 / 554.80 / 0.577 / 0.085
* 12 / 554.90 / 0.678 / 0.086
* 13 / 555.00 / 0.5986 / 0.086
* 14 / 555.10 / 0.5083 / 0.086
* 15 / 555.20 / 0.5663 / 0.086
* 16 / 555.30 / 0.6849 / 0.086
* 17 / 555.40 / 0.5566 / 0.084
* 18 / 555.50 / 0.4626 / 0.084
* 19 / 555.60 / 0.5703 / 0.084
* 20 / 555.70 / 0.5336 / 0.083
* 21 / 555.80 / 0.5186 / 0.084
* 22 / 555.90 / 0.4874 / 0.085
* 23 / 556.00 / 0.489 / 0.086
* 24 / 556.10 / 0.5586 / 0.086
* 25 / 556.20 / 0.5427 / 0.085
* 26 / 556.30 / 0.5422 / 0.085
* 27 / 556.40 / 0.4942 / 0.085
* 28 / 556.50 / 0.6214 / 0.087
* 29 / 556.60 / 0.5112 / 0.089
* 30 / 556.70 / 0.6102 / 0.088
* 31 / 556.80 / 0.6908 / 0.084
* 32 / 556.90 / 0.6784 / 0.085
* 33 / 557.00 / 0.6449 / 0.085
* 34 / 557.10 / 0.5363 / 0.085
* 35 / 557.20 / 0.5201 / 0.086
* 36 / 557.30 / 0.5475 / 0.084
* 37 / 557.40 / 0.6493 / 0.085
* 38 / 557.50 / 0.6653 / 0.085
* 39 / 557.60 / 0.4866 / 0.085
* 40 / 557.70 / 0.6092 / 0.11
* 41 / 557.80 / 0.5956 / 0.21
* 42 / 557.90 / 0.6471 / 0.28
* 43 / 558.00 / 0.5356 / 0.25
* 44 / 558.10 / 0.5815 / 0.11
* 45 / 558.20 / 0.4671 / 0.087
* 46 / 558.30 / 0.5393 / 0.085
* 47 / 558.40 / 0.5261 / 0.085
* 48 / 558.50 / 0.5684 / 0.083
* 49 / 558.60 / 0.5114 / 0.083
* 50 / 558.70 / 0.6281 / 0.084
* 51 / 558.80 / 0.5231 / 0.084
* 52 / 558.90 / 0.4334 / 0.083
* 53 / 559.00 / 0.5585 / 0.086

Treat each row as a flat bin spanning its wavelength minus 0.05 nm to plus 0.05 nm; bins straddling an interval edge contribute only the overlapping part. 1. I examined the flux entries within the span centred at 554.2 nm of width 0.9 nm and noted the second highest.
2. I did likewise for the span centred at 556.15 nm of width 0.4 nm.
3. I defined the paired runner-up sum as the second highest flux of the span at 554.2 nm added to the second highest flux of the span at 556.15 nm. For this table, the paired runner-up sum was 1.12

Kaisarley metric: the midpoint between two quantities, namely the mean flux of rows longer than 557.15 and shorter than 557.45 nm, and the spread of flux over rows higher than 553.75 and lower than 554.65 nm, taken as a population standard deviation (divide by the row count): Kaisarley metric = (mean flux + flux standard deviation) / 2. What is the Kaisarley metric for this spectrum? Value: 0.315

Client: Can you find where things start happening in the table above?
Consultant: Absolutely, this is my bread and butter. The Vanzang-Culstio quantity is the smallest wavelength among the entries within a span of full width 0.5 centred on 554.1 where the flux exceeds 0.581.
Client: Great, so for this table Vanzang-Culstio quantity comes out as 554.30 nm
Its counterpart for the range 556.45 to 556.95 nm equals 556.50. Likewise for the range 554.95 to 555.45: 555.00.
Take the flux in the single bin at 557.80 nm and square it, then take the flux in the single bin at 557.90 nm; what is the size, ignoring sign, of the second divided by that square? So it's 1.82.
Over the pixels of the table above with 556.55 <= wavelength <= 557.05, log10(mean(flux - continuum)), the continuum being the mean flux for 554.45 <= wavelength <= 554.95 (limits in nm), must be -1.6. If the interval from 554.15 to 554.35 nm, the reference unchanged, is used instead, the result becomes -3.1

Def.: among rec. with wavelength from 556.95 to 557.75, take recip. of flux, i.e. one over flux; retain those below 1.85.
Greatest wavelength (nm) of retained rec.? 557.70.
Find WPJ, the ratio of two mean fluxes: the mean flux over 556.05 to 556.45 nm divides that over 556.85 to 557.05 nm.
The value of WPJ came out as 1.2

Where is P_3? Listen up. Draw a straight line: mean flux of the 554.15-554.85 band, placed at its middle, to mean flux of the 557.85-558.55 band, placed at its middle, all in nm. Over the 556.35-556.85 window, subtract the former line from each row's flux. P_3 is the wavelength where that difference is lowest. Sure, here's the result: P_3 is 556.40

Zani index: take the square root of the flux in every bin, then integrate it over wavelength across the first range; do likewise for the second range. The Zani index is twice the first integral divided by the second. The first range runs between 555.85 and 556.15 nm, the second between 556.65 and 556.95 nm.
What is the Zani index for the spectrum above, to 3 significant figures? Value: 1.76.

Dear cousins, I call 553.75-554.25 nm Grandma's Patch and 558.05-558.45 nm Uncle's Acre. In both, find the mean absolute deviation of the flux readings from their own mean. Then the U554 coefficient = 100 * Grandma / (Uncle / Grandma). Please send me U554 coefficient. 6.1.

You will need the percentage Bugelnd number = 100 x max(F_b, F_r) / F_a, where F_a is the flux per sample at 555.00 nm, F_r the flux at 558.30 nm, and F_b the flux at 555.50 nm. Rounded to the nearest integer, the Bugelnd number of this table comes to 90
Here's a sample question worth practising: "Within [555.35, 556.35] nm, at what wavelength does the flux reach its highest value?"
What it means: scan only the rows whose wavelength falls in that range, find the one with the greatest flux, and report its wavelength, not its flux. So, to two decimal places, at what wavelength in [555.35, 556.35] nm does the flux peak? 555.60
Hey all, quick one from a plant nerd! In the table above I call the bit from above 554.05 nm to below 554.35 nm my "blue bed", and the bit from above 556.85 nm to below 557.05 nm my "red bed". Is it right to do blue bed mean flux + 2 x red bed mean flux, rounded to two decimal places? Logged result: 1.86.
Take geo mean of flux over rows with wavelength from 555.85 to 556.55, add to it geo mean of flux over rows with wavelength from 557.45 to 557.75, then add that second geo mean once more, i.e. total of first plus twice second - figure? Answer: 1.70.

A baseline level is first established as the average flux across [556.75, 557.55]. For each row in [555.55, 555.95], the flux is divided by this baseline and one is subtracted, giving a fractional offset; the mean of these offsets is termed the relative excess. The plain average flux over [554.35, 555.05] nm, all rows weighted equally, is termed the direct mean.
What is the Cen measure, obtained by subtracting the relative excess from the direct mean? 0.73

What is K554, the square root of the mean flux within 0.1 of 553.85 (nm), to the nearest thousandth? 0.740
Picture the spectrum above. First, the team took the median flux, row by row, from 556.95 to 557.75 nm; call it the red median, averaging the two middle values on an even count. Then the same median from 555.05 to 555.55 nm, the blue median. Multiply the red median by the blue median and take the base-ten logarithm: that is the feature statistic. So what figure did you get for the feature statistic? -0.49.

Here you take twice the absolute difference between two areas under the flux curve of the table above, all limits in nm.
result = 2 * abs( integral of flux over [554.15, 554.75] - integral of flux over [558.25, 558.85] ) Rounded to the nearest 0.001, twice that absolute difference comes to 0.030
